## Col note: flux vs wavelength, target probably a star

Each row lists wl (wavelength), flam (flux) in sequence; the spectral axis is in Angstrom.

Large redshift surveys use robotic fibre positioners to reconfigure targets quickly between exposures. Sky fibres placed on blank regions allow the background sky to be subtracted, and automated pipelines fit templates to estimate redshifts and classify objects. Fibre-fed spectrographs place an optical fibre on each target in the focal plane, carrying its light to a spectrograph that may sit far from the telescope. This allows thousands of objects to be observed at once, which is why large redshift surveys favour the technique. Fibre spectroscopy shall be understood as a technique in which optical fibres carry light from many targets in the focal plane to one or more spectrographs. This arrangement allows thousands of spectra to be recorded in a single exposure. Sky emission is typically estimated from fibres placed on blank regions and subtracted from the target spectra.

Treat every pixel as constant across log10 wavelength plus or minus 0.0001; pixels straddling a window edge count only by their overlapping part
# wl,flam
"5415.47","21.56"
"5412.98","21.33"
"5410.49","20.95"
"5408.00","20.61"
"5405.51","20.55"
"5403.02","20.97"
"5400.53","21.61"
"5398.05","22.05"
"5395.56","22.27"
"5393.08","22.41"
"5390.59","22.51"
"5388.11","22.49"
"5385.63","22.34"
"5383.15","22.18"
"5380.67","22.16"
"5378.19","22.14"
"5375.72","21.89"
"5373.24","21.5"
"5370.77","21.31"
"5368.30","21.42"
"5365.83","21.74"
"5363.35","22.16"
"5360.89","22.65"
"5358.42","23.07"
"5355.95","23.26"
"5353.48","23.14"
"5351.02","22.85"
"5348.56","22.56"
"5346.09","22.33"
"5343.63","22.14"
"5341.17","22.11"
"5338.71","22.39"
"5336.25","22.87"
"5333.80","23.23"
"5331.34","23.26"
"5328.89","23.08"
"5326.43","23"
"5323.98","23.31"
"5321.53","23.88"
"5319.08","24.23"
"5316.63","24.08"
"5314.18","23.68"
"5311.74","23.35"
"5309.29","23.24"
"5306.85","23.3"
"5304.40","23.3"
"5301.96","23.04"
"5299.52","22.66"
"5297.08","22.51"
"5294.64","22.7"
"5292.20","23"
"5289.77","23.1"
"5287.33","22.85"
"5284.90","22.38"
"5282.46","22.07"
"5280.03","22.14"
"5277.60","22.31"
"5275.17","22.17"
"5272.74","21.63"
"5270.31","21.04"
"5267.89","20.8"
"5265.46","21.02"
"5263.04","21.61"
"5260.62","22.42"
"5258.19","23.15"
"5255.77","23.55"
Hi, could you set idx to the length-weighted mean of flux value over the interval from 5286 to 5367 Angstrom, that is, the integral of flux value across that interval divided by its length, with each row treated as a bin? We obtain 23.0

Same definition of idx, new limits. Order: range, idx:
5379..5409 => 21.9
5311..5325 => 23.8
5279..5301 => 22.6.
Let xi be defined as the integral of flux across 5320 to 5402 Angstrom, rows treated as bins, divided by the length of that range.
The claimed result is 22.5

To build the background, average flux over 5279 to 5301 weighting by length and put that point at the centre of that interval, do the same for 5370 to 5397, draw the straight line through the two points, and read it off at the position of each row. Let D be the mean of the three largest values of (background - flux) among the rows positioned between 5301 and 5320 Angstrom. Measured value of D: -0.7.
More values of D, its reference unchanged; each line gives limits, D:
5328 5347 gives 0.1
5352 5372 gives 0.7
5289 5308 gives -0.1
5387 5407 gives 1.0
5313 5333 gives -0.7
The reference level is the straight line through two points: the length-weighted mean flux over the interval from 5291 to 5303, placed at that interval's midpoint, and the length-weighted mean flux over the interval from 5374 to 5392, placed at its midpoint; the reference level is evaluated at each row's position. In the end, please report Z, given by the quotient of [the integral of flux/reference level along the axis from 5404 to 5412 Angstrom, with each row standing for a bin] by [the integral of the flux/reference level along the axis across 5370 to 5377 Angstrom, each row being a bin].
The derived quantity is 1.11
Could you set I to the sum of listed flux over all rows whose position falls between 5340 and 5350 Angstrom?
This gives 89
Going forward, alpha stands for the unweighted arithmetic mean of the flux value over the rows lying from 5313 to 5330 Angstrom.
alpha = 23.6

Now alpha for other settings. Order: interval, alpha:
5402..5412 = 20.8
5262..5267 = 21.3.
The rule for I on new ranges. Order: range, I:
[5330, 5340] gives 92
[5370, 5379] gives 87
